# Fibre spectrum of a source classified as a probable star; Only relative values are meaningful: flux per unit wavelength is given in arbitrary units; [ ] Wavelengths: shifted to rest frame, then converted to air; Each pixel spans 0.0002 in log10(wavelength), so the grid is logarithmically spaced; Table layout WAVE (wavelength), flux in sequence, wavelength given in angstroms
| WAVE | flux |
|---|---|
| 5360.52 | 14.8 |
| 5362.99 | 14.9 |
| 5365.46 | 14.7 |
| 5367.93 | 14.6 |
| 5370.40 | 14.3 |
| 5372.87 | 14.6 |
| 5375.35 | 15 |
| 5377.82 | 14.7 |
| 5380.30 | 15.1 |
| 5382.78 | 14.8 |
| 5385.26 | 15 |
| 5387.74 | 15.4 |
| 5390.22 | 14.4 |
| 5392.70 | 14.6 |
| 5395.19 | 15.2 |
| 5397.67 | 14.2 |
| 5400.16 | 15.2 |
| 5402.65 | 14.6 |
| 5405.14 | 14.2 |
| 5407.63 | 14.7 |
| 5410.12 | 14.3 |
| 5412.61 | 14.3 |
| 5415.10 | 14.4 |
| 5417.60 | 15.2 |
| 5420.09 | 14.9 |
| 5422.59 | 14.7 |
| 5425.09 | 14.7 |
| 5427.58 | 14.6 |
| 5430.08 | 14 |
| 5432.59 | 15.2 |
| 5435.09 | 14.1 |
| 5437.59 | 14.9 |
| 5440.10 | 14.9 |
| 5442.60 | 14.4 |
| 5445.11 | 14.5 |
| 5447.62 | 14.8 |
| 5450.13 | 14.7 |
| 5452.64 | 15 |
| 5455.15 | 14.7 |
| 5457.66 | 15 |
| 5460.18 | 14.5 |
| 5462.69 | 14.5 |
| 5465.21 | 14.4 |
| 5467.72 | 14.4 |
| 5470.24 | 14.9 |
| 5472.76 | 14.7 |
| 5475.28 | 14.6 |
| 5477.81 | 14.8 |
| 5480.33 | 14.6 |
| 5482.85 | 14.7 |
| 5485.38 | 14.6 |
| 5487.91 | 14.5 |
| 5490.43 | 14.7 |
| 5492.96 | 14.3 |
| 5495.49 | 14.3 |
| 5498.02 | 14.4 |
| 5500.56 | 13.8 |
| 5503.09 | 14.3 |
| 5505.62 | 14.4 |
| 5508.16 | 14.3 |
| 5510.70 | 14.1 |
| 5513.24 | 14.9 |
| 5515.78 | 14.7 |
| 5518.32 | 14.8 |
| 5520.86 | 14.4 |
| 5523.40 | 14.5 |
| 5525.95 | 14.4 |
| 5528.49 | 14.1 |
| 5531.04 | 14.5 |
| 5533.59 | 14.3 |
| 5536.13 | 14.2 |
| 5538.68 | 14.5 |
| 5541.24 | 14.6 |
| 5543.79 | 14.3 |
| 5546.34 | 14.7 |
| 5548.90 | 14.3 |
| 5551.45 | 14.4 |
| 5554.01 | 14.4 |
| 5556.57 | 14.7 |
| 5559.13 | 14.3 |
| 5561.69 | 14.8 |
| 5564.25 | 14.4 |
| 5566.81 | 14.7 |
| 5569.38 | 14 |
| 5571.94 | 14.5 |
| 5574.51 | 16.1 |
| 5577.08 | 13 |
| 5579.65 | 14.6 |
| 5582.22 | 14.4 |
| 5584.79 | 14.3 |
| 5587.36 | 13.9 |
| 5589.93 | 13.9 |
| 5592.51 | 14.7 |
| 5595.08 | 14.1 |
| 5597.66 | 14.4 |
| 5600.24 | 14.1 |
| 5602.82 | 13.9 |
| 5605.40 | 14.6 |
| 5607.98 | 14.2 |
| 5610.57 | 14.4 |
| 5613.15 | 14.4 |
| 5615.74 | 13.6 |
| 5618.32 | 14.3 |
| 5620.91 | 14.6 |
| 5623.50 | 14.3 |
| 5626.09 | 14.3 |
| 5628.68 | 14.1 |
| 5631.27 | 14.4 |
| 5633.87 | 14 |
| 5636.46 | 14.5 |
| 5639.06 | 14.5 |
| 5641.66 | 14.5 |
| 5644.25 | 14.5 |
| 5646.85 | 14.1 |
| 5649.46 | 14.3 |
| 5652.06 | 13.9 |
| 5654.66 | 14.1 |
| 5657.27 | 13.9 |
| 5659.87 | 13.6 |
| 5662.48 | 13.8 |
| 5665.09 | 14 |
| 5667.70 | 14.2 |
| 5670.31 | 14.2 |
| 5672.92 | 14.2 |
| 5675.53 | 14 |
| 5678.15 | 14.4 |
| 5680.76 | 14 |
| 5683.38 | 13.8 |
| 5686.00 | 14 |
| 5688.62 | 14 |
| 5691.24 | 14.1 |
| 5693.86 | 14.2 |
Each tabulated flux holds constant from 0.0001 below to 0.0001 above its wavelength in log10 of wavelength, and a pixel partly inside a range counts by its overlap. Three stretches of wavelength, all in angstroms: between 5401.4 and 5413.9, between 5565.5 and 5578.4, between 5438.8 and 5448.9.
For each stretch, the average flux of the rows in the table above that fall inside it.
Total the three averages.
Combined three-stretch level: 43.5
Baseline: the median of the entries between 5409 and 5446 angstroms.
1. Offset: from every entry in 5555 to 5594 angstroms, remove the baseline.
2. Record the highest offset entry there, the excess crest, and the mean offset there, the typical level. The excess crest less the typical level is 1.68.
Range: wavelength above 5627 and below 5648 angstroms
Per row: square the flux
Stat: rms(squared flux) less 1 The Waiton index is 204.3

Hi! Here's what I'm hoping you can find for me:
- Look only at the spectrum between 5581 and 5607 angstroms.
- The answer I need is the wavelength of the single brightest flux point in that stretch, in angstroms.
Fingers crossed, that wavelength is 5592.51 angstroms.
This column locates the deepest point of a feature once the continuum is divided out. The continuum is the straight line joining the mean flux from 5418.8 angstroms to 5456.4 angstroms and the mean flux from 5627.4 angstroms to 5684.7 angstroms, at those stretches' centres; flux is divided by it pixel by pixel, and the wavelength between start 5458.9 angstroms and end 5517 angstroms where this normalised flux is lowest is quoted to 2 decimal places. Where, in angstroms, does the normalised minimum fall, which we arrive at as 5500.56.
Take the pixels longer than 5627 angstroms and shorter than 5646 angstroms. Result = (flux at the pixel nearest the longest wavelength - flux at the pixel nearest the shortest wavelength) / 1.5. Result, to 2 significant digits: 0.27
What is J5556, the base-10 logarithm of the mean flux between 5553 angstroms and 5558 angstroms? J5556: 1.16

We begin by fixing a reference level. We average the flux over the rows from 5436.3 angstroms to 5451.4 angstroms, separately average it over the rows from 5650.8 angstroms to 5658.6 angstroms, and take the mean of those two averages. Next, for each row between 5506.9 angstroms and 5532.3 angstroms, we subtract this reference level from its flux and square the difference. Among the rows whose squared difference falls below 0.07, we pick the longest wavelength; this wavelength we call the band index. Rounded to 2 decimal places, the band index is 5531.04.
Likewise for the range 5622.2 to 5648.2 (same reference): 5646.85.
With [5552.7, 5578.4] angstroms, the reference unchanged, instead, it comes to 5571.94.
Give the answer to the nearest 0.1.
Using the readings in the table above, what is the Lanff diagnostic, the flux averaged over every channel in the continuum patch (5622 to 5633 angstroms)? 14.3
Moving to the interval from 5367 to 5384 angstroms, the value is 14.7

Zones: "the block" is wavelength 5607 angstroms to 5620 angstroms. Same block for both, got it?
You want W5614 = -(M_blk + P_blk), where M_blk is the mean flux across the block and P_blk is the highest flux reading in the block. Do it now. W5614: -28.6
